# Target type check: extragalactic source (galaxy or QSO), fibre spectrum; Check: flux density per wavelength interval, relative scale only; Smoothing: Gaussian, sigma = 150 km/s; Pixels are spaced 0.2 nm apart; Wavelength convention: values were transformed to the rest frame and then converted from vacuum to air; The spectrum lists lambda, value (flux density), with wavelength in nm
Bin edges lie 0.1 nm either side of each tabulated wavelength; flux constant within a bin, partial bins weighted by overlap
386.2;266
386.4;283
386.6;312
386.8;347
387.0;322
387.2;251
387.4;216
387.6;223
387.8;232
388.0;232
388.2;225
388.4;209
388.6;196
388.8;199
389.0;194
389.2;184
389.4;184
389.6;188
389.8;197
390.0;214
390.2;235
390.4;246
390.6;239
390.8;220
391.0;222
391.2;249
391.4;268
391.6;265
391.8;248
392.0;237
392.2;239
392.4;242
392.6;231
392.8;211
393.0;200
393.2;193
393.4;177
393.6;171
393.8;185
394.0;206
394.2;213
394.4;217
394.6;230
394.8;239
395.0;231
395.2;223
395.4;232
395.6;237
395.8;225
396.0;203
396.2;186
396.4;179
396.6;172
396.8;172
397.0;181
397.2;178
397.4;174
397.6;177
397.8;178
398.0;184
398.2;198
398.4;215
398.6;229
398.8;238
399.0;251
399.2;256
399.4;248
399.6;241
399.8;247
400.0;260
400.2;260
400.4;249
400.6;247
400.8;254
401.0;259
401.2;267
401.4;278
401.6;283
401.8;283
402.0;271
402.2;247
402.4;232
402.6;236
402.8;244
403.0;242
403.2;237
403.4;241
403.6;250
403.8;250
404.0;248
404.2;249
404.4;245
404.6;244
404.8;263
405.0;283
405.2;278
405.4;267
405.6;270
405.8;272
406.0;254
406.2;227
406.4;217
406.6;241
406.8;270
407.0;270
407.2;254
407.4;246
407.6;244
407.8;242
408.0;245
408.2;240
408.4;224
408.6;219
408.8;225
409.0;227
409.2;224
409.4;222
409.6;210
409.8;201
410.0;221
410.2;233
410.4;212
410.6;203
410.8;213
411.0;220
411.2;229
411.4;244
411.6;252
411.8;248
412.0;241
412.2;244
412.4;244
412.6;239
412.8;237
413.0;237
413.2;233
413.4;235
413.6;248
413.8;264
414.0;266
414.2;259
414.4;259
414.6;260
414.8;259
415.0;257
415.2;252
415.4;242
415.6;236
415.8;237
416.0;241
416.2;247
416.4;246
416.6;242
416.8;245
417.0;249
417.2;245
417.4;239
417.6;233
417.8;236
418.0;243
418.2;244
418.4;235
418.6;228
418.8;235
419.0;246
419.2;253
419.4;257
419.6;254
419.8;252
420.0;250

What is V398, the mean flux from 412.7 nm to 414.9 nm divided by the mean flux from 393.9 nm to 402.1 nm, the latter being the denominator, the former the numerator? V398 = 1.11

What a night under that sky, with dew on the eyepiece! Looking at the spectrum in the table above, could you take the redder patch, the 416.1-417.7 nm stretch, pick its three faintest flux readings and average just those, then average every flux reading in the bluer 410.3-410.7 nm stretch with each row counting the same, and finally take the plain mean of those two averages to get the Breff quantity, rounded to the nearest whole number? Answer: 223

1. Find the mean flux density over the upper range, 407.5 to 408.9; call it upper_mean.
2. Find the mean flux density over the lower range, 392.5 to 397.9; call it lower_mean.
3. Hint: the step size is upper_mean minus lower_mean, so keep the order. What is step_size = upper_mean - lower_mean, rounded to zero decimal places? 33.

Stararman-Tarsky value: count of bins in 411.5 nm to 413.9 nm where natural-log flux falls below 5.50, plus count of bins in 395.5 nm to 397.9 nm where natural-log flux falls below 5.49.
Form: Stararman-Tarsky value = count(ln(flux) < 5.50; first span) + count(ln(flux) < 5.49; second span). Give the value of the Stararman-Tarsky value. 20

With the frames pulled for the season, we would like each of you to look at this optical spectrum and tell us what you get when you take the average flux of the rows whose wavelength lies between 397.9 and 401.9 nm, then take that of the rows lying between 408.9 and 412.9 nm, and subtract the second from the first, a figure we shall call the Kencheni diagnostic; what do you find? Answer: 19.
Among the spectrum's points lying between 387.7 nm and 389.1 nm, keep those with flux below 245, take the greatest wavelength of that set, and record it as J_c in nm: 389.0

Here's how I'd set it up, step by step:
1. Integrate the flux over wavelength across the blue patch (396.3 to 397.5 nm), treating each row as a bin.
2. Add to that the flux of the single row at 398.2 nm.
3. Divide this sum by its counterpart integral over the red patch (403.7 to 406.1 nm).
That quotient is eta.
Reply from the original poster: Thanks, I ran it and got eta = 0.7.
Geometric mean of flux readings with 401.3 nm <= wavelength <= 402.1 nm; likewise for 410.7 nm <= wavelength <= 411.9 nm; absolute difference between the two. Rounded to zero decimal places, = 45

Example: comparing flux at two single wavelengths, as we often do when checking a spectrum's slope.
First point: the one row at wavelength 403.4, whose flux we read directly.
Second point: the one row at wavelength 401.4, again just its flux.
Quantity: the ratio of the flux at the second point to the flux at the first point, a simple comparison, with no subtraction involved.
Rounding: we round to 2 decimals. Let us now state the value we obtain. 1.15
